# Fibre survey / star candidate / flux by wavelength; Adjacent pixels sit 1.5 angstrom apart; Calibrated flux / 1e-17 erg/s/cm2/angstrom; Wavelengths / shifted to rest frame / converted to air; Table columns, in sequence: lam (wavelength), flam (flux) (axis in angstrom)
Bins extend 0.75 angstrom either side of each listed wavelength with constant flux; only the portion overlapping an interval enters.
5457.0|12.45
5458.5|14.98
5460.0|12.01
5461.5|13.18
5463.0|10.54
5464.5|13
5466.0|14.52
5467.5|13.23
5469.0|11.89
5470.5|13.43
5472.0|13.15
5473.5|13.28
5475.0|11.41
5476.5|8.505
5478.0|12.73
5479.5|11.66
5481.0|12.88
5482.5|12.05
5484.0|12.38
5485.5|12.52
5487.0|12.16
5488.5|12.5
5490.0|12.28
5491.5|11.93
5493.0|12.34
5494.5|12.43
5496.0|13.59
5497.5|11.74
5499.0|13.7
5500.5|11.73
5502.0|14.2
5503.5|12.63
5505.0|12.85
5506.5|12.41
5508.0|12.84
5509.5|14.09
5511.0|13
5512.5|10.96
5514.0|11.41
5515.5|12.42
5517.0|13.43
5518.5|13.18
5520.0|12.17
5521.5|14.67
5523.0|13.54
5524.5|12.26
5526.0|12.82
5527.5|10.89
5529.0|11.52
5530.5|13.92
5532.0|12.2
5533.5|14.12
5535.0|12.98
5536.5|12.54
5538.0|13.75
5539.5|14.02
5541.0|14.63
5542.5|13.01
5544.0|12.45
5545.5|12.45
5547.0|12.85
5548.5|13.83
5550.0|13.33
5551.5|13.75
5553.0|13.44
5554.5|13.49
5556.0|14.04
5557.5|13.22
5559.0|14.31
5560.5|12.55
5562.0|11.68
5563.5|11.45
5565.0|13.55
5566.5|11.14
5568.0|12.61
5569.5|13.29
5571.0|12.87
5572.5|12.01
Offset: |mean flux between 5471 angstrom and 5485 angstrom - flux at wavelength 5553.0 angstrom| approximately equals 1.4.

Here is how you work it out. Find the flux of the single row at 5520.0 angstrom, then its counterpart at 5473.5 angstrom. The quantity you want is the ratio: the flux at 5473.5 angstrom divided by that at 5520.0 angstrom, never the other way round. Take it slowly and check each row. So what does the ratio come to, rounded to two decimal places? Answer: 1.09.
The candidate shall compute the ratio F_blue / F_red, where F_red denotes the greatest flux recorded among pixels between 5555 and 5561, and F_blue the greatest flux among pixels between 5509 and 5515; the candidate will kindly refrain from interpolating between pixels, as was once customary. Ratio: 0.98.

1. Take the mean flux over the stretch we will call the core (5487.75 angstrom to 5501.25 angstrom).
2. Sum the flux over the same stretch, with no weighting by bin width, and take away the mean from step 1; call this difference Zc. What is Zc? 100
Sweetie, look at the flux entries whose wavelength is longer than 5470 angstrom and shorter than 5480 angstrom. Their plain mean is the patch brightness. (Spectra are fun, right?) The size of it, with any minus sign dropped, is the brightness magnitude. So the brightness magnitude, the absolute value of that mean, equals 12.0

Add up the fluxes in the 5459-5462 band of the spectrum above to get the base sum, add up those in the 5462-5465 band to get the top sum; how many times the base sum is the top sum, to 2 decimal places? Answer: 0.93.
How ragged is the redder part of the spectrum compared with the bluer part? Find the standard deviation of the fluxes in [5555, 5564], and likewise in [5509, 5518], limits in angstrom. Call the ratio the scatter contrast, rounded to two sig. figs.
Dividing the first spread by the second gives 0.99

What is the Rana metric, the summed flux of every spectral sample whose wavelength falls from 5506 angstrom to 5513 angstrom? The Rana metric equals 63.3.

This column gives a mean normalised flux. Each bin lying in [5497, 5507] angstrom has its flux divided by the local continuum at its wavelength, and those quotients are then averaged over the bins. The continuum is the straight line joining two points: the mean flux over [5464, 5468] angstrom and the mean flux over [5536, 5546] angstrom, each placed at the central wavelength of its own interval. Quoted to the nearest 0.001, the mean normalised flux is 0.949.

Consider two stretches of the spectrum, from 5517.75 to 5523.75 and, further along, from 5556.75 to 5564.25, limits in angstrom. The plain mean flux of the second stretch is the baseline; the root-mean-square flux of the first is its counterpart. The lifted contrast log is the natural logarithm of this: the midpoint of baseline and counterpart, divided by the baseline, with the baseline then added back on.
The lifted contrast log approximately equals 2.62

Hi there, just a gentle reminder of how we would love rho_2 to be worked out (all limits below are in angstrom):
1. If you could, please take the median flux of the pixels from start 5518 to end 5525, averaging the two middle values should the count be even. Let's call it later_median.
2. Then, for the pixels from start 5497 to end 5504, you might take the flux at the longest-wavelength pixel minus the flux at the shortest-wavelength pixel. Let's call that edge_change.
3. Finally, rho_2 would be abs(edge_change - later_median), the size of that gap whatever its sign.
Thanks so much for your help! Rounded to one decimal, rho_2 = 12.3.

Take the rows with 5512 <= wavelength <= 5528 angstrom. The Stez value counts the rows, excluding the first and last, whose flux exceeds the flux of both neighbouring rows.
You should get 3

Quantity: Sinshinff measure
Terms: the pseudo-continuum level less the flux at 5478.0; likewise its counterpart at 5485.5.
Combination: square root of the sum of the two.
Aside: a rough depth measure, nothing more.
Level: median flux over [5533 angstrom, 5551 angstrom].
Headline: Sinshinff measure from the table 1.04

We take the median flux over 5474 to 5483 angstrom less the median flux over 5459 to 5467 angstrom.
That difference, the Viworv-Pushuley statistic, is -1.1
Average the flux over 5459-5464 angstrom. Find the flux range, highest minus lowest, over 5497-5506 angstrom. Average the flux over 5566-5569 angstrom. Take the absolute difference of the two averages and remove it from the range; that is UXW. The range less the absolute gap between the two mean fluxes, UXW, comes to 2.4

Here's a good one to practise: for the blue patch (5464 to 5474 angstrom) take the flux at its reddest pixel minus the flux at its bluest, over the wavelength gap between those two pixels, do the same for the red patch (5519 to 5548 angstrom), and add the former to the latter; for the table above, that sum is 0.06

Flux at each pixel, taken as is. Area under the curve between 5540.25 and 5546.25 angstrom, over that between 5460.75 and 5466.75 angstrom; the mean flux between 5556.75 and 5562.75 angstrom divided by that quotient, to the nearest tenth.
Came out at 12.6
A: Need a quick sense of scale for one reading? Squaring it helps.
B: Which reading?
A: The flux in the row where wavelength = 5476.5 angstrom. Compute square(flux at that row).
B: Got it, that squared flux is 72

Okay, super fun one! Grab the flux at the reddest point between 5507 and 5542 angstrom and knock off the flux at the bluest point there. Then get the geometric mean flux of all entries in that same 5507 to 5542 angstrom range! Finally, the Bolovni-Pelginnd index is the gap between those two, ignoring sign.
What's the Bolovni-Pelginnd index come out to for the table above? 11.1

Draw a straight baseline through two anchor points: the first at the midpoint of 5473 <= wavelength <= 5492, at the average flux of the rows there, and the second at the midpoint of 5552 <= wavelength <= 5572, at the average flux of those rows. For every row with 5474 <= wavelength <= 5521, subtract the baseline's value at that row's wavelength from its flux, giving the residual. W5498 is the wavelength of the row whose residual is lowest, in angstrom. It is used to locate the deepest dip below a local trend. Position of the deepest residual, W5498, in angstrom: 5476.5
